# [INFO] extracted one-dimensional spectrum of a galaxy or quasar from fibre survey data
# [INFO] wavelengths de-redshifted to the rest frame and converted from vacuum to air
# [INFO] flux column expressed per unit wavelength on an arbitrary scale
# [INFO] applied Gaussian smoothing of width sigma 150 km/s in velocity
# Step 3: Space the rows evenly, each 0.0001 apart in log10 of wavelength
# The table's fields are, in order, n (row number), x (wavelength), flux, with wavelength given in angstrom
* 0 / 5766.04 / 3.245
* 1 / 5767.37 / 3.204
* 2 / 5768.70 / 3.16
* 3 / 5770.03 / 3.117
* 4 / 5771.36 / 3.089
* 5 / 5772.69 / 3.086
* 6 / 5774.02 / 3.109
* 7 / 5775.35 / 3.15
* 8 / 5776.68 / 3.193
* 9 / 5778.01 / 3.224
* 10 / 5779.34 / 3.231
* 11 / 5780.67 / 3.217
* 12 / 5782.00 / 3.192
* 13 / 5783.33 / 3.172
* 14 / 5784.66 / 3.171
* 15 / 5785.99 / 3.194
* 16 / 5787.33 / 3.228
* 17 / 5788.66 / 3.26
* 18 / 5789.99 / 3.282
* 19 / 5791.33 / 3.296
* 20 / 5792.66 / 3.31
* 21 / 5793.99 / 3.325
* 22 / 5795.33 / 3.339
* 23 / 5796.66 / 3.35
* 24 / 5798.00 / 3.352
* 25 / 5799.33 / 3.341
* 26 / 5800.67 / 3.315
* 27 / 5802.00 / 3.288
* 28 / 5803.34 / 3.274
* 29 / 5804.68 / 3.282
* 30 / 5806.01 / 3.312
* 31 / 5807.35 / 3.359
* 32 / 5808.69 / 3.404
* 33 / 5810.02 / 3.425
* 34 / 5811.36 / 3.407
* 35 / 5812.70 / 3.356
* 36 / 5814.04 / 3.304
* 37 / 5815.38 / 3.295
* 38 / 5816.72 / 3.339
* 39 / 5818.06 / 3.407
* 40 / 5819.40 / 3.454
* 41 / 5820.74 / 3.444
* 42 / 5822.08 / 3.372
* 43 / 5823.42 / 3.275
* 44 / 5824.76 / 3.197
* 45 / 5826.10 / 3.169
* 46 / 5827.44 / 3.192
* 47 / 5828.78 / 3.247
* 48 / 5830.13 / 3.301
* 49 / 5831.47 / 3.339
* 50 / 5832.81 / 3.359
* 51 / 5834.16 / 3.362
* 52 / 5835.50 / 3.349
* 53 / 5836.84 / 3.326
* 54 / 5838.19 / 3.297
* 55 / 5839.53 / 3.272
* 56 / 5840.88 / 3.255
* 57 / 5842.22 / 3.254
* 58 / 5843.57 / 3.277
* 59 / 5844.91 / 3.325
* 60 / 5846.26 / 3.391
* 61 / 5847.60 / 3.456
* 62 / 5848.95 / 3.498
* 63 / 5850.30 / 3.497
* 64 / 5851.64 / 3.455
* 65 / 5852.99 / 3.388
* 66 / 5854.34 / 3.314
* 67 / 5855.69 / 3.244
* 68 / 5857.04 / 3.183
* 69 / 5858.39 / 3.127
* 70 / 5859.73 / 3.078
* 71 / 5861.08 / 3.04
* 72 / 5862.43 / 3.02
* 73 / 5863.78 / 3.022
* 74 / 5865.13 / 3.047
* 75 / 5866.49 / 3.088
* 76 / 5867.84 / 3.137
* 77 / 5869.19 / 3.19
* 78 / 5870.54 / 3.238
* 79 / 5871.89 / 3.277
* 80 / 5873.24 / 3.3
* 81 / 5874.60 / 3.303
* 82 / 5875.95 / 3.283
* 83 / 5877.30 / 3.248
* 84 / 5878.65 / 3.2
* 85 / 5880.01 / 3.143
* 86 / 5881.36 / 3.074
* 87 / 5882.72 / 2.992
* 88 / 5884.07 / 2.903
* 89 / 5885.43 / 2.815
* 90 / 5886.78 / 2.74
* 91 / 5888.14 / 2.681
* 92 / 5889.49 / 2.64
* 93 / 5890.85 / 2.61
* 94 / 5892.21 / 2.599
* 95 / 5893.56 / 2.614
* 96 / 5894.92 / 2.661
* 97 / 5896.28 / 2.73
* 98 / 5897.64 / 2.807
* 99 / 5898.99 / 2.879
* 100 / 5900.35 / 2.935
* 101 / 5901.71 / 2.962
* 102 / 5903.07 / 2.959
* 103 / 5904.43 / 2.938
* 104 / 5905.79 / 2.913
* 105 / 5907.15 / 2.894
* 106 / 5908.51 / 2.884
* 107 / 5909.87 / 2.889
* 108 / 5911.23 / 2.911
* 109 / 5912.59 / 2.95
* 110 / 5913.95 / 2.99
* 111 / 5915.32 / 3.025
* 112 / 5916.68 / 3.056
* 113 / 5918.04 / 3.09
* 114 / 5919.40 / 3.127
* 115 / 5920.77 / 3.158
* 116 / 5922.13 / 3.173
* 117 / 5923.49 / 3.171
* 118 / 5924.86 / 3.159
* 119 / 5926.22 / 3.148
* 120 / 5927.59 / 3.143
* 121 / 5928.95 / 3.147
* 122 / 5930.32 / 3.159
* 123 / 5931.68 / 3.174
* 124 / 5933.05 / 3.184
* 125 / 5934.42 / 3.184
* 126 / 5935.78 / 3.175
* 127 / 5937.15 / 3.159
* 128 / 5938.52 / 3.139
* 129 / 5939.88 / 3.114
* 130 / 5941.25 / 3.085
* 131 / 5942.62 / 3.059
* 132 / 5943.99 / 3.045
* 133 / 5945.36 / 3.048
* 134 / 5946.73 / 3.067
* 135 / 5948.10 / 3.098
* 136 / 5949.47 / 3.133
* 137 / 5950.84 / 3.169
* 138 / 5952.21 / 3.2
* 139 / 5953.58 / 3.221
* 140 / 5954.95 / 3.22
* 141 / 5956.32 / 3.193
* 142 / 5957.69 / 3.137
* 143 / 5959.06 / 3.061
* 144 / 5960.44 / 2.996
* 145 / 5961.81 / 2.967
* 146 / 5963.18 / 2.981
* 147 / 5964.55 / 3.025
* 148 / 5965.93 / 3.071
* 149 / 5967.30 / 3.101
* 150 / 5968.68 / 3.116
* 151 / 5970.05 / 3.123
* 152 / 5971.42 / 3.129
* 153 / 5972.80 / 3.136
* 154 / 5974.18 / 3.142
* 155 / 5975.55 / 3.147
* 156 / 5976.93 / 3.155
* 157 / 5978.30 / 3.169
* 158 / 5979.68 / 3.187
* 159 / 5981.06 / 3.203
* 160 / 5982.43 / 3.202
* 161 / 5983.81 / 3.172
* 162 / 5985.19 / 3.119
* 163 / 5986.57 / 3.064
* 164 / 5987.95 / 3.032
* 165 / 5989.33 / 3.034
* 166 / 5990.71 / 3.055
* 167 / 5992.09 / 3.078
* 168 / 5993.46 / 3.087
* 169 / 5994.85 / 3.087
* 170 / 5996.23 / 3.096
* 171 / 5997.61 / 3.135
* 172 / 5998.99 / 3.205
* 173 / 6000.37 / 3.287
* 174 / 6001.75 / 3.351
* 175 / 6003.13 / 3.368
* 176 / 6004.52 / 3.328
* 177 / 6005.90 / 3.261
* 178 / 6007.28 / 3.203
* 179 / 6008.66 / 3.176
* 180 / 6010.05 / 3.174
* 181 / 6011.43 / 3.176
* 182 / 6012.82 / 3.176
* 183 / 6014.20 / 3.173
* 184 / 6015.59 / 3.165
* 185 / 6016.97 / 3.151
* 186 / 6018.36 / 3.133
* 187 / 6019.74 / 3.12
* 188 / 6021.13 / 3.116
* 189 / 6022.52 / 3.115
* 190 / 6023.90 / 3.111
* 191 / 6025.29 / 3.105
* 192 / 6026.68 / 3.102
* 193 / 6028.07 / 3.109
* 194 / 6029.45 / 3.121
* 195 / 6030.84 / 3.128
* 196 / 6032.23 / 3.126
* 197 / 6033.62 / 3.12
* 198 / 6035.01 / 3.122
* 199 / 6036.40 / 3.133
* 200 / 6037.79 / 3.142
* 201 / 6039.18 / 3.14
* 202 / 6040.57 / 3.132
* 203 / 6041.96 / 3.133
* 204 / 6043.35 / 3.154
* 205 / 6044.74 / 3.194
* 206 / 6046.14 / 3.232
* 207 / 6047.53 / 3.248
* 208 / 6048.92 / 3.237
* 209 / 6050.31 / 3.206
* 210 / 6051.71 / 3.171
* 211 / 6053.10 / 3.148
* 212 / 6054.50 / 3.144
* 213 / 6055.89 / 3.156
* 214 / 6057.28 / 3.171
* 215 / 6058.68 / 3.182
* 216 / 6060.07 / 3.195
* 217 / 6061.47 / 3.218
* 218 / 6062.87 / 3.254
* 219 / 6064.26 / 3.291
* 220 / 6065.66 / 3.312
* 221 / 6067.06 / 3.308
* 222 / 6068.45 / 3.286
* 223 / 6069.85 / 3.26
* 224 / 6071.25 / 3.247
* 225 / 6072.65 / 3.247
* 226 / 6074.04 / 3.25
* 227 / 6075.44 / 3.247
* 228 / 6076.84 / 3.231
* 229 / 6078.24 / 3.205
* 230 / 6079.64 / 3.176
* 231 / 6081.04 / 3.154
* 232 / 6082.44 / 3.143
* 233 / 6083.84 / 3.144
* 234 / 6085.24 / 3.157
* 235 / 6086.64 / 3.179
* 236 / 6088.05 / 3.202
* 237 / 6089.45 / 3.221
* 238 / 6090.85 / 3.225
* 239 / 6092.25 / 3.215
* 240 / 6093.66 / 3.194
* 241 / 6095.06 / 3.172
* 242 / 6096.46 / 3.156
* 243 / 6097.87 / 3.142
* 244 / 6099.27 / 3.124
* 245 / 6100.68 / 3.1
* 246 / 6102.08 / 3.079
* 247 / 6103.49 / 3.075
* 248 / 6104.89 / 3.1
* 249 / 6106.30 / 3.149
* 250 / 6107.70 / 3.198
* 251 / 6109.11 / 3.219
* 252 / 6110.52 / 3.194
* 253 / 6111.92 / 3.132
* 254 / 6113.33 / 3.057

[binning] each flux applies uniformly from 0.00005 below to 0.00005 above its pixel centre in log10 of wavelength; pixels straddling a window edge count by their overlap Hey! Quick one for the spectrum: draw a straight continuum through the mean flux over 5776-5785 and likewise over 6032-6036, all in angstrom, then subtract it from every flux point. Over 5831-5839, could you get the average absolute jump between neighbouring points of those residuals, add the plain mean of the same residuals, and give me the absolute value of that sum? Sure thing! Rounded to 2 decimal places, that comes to 0.17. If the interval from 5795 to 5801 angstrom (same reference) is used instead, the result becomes 0.16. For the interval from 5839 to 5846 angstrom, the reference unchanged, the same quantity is 0.12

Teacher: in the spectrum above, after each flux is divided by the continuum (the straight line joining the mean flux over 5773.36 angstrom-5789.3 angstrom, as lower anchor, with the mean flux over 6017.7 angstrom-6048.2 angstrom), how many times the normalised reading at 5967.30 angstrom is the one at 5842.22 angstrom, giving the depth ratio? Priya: 1.04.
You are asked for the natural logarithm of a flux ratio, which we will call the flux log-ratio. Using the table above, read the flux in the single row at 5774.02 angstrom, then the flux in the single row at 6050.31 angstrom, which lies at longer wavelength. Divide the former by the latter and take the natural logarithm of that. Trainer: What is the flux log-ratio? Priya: -0.03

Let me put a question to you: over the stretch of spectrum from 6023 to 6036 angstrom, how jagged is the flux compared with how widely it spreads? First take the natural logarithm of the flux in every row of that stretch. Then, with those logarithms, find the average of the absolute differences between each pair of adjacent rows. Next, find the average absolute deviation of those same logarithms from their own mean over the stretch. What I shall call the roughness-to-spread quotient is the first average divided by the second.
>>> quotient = 0.68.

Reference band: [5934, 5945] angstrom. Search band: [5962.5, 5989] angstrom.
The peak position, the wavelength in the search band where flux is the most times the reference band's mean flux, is 5981.06 angstrom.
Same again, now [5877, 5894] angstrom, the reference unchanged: 5877.30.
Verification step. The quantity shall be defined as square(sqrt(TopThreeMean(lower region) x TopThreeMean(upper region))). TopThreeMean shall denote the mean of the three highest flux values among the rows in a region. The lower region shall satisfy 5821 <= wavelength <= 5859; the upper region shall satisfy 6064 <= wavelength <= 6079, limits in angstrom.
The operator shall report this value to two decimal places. 11.51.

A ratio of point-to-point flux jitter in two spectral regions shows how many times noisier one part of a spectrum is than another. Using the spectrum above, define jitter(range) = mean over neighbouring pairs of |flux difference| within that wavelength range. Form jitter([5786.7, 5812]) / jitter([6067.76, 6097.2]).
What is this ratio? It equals 1.4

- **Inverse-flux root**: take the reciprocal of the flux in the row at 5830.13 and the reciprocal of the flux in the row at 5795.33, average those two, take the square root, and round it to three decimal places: 0.549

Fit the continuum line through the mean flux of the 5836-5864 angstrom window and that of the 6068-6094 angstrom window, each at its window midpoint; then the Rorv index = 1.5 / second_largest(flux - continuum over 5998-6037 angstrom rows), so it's 13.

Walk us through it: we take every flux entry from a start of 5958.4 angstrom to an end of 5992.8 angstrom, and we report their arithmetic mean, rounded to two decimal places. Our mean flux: 3.10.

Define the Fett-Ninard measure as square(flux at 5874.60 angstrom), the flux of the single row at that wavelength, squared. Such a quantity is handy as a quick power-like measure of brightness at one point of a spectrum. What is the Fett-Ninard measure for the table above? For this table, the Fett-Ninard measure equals 10.9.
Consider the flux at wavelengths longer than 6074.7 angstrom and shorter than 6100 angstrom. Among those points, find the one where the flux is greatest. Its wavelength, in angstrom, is 6075.44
